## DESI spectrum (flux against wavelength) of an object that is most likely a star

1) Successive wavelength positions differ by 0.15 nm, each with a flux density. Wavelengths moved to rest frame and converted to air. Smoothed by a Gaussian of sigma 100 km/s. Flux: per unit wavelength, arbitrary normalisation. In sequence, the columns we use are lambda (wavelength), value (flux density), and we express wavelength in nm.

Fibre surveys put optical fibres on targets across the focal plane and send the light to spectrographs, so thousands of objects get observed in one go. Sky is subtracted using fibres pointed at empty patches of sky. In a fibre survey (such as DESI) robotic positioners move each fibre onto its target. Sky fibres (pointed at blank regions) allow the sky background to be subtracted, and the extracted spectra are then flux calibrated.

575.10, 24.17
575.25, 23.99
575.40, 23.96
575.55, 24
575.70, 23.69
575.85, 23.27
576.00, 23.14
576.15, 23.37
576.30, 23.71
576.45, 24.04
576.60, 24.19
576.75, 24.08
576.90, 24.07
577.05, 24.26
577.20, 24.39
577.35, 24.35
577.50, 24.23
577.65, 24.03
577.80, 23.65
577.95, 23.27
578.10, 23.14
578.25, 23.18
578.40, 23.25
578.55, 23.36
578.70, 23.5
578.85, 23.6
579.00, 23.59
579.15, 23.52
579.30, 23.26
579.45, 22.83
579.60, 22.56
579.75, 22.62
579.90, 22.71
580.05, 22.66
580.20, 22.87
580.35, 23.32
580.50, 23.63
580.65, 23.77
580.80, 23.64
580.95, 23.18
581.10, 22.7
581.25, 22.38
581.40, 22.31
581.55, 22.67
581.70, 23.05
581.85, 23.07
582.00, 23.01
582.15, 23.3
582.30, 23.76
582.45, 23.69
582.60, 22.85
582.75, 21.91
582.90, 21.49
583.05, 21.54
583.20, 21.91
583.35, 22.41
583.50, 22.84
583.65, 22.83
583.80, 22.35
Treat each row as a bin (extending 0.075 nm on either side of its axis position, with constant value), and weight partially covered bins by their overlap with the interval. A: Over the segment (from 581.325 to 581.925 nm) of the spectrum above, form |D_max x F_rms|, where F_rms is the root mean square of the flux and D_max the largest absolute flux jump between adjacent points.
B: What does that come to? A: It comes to 8.7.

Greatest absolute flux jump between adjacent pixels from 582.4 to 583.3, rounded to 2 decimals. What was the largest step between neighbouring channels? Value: 0.94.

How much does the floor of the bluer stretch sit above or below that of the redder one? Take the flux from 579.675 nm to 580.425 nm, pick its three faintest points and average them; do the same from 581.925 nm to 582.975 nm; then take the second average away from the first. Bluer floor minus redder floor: 0.6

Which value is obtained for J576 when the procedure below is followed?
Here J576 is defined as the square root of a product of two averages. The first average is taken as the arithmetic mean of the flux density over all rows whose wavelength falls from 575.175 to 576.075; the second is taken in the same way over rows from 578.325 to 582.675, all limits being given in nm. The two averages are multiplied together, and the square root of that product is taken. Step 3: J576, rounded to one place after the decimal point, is 23.4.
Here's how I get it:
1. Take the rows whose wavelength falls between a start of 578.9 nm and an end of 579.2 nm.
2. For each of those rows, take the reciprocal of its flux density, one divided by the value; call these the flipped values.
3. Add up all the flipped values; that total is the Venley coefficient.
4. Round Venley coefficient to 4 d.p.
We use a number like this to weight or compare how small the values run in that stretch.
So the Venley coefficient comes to 0.0849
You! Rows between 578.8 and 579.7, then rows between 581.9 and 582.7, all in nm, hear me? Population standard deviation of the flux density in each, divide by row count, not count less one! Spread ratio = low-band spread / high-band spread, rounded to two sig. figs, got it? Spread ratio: 1.1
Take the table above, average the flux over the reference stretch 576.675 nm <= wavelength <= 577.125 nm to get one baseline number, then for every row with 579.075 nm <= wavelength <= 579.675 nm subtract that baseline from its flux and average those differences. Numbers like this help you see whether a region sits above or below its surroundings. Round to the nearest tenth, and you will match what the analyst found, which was -1.1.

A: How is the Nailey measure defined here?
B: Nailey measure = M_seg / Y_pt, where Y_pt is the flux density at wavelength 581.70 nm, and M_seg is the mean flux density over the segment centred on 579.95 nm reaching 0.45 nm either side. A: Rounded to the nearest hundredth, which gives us 0.99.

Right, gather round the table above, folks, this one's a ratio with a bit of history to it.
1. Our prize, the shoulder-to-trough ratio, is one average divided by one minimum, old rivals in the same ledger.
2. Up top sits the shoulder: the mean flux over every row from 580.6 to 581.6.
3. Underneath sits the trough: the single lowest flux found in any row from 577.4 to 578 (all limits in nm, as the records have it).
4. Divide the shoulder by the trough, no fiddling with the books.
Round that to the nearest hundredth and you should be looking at 0.99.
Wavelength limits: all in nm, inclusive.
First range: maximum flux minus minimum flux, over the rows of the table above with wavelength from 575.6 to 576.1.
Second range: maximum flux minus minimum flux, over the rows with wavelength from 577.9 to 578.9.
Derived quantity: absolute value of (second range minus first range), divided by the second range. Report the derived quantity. 0.2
